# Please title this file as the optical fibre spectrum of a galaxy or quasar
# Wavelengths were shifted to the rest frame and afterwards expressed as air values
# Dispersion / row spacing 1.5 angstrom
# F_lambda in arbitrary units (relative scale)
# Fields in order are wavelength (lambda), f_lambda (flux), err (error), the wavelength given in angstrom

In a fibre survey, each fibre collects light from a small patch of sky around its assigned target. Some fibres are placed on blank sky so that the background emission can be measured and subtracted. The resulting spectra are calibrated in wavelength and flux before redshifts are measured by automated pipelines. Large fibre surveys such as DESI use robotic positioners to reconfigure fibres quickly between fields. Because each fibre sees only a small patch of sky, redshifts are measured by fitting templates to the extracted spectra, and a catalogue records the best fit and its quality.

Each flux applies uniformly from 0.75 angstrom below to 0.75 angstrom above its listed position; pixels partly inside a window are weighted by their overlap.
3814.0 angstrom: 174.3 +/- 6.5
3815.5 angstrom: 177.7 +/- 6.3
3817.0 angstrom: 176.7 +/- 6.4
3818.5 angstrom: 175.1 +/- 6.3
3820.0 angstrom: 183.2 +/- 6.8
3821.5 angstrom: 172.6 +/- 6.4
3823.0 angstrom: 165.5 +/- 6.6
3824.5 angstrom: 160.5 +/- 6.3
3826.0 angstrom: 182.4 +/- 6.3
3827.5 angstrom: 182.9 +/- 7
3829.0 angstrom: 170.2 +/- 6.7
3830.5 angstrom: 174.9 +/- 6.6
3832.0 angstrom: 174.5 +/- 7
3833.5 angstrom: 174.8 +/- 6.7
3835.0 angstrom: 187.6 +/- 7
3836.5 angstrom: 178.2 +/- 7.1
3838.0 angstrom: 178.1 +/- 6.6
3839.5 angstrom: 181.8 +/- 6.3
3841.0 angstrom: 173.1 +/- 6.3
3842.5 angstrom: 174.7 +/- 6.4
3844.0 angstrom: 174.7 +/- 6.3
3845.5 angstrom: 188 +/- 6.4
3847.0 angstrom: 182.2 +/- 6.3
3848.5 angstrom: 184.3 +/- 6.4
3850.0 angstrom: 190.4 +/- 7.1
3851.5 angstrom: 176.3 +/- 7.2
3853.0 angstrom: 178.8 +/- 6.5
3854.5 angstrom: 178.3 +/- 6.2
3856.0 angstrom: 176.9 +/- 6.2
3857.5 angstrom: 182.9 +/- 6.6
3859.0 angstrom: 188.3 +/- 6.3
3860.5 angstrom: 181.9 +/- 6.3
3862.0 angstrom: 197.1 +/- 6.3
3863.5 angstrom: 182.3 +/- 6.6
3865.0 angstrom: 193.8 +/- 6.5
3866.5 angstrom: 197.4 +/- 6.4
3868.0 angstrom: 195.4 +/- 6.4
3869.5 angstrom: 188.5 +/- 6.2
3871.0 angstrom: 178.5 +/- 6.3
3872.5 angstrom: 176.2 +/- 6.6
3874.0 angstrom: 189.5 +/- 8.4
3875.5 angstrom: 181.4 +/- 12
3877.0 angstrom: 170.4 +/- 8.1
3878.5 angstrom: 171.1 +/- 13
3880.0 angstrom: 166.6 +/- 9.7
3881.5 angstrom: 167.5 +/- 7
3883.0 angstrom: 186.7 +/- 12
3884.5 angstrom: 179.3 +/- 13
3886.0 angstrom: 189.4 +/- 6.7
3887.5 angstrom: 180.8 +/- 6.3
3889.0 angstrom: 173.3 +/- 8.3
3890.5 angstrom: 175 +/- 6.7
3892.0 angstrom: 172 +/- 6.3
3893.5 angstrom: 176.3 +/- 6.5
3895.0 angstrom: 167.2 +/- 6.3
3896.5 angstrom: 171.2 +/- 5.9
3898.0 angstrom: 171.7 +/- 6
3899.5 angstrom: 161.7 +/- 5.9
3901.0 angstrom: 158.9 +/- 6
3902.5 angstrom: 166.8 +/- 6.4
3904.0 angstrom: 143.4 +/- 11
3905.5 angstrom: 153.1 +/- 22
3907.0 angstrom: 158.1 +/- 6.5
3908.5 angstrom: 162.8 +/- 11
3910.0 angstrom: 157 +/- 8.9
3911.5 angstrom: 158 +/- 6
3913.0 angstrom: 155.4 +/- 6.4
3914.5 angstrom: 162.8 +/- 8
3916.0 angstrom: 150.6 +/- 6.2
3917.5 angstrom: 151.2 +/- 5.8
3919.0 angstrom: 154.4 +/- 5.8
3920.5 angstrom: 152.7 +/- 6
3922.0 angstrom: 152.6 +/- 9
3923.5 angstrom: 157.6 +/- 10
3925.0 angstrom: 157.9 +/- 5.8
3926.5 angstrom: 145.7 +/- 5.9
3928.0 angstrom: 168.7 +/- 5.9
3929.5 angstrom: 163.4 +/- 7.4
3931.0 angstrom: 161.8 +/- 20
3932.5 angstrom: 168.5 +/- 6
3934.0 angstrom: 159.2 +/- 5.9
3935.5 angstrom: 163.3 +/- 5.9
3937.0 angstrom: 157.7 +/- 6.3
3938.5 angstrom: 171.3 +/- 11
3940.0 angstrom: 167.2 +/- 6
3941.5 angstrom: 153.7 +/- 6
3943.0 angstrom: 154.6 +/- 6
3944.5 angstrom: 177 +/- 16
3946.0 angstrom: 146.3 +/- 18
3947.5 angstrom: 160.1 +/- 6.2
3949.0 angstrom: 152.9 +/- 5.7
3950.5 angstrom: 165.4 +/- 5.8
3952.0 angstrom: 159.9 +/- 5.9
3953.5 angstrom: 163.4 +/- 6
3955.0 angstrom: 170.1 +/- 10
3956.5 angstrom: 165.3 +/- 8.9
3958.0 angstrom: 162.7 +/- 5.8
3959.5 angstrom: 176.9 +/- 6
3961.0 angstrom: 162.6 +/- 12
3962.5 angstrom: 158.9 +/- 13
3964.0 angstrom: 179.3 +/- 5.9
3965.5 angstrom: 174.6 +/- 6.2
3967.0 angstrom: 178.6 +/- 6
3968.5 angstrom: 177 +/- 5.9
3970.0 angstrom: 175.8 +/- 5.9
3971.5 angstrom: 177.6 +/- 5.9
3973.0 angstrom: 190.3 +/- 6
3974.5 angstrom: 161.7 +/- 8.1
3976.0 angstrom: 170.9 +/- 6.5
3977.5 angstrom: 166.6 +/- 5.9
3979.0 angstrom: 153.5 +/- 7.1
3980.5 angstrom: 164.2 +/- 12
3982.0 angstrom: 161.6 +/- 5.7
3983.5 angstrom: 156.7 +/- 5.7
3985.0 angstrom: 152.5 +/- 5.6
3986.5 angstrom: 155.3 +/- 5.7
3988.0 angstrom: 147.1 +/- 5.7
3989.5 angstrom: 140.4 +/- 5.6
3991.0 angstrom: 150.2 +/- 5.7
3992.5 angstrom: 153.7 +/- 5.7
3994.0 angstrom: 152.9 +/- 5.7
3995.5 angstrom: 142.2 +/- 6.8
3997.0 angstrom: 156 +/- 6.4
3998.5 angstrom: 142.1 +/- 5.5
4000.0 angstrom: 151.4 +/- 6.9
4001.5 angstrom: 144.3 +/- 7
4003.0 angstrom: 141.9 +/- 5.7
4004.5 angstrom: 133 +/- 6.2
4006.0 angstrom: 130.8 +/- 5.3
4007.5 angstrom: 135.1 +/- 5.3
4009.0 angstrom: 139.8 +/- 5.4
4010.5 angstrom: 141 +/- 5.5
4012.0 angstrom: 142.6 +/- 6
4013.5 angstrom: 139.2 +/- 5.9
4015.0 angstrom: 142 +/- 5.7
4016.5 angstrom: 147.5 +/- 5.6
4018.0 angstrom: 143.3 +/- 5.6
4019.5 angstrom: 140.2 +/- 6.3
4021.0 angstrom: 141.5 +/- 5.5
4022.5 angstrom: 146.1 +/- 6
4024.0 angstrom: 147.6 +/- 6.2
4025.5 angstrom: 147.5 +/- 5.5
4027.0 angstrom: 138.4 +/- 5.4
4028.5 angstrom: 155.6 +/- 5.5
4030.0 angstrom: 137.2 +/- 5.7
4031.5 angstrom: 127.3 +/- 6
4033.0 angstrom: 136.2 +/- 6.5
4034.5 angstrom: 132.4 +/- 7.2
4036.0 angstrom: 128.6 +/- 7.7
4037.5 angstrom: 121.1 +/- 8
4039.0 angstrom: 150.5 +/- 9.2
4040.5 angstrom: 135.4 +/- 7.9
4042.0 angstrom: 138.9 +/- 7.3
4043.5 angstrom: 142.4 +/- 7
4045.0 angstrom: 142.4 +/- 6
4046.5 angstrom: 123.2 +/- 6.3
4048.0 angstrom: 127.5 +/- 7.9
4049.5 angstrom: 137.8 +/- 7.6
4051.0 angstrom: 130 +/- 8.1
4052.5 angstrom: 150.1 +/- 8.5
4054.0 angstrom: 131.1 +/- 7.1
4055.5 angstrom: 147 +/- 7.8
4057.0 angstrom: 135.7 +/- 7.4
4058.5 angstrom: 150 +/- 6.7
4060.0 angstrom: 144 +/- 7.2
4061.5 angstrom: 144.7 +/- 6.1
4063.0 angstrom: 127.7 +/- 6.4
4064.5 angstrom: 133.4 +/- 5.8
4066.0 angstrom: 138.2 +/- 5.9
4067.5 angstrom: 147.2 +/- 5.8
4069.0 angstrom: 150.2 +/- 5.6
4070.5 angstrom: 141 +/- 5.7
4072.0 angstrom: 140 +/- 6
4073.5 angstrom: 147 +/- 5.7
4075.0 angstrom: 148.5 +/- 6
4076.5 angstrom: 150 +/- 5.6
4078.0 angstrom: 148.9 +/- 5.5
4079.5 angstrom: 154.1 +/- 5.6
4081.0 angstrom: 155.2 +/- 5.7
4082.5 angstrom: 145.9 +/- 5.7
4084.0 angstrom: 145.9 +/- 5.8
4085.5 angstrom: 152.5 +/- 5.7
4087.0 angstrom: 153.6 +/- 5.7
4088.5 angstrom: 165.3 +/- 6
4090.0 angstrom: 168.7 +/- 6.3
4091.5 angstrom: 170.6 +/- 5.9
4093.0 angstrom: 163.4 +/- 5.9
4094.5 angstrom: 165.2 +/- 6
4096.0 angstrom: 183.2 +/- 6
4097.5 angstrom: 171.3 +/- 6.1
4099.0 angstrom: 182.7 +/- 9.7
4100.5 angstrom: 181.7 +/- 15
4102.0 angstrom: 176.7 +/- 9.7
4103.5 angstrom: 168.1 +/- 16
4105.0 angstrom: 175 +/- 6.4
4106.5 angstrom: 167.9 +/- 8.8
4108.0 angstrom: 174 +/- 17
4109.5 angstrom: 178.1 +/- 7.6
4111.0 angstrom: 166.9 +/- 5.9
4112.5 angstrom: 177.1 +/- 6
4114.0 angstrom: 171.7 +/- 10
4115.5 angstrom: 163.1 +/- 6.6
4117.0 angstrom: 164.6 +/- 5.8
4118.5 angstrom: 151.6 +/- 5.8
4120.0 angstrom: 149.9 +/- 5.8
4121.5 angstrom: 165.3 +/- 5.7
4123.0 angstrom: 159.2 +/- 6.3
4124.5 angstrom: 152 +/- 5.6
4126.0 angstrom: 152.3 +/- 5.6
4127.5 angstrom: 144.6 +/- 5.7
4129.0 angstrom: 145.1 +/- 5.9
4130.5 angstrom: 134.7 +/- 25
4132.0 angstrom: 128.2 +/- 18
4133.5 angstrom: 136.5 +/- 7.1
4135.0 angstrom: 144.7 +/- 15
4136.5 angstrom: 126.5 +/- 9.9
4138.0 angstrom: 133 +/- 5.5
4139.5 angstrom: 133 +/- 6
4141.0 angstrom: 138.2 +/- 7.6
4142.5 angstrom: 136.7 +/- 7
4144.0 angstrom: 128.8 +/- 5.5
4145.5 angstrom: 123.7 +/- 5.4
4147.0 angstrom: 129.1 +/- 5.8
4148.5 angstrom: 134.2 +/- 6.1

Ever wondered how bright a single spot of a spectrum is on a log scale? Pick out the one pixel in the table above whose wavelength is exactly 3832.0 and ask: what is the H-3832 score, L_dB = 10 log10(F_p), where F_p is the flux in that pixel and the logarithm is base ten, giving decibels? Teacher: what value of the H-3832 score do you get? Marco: 22.4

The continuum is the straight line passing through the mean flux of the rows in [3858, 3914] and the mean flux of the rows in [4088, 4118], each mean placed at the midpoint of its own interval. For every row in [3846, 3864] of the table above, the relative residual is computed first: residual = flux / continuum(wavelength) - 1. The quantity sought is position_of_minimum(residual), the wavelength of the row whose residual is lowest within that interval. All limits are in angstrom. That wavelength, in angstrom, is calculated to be 3851.5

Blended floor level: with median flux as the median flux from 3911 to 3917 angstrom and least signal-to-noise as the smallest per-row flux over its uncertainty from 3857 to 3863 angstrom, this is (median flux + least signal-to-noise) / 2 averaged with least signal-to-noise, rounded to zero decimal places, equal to 60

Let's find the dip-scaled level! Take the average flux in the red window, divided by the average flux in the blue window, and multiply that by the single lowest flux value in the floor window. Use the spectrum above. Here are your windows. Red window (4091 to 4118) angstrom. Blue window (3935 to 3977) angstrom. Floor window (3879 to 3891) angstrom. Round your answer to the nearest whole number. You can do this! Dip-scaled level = 172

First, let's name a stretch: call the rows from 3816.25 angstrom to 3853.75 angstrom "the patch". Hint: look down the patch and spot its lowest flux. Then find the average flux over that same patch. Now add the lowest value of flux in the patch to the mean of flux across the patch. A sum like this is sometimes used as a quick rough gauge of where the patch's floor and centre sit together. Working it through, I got 338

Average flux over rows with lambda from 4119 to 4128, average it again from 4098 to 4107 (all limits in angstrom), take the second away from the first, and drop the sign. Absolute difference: 21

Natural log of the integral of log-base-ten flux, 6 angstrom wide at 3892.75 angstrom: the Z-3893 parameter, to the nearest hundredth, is 2.60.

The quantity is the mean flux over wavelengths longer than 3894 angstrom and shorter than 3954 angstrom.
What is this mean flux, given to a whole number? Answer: 160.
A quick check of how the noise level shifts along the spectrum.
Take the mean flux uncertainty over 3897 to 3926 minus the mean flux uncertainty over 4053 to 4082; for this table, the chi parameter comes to 1.8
